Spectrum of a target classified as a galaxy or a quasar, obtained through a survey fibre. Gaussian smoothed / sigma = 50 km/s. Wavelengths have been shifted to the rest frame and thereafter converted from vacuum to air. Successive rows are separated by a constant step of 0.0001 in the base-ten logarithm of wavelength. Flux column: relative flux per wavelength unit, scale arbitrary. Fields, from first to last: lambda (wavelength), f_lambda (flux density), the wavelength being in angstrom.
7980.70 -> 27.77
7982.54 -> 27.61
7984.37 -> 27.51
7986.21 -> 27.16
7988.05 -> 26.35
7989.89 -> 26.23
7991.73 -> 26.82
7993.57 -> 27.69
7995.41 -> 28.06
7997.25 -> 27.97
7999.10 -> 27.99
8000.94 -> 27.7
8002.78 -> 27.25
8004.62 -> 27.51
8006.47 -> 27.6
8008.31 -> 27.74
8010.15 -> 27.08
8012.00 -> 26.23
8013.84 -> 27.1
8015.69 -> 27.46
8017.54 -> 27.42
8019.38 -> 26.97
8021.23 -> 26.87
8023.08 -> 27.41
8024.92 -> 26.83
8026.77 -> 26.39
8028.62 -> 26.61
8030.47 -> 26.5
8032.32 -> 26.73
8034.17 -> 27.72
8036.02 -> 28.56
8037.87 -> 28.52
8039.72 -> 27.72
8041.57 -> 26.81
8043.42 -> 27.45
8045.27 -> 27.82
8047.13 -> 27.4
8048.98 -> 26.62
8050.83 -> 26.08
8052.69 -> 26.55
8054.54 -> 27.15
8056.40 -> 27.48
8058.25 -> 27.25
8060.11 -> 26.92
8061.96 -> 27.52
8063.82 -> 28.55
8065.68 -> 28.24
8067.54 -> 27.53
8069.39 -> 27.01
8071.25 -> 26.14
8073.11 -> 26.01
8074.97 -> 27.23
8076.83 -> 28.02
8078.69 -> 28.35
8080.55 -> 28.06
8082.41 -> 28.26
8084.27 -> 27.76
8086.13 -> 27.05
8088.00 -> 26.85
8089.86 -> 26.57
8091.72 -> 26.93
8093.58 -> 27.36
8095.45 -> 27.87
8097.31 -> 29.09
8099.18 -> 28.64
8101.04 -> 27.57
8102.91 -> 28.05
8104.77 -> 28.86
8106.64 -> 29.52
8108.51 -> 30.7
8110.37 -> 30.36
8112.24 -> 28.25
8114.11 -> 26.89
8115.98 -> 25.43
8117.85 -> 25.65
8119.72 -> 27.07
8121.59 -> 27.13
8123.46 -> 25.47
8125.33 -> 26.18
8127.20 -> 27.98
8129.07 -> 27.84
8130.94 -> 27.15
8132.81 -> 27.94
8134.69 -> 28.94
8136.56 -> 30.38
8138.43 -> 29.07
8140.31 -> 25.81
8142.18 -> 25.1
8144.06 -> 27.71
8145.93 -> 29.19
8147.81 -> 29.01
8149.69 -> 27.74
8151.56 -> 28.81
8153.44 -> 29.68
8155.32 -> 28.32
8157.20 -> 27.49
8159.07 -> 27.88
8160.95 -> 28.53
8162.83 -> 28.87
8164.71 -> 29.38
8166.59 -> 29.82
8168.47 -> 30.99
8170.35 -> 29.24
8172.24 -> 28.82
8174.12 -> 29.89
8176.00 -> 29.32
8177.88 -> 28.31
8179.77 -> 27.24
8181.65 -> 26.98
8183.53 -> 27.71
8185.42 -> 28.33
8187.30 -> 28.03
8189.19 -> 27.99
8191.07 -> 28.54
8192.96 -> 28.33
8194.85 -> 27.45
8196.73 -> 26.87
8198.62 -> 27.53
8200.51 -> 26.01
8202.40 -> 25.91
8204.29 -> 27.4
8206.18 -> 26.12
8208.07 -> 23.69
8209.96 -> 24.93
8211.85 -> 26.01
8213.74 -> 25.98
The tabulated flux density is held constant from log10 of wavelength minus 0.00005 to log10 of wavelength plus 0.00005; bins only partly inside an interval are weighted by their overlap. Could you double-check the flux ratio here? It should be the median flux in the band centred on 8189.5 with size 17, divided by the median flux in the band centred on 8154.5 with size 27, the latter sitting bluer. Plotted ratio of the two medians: 0.98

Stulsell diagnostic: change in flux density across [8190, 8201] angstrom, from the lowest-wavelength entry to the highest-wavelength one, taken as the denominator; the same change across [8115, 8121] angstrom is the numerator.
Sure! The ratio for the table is -0.65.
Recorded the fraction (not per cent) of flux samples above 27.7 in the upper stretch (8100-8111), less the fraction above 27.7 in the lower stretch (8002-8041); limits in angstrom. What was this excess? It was 0.60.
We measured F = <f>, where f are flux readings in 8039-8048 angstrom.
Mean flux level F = 27.4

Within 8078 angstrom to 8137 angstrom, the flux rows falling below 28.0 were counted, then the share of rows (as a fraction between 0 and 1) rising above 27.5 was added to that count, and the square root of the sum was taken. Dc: 4.4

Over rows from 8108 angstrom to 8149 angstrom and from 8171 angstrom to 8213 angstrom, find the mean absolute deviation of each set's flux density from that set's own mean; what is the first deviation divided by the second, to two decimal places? 1.23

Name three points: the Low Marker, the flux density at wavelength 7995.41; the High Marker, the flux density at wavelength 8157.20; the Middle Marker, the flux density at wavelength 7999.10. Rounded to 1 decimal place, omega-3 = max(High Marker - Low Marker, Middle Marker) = 28.0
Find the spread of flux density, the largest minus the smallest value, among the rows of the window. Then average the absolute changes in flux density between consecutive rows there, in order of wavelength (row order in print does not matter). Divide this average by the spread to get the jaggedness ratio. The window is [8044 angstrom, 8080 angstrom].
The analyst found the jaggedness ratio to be 0.223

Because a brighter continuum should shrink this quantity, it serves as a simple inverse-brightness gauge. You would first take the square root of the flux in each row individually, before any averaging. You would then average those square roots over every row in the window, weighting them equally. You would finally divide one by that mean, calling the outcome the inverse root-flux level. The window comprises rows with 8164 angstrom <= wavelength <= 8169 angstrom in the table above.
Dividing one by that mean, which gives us 0.182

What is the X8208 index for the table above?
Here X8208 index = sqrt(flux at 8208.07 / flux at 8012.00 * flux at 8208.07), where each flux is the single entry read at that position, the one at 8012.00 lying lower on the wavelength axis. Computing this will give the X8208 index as 4.6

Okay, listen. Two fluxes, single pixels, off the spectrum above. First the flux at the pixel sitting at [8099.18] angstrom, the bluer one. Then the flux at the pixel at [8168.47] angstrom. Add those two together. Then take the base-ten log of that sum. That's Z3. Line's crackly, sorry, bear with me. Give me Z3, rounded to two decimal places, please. 1.78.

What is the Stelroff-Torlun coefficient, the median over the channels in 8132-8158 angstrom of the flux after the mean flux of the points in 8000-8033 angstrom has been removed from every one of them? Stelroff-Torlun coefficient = 1.5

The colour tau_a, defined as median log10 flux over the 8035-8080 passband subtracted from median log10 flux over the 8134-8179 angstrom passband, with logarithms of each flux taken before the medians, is 0.023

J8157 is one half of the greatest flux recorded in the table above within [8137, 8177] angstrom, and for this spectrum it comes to 15.5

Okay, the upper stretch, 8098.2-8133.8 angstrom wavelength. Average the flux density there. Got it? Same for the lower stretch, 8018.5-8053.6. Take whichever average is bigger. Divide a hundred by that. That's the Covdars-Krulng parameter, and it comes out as 3.61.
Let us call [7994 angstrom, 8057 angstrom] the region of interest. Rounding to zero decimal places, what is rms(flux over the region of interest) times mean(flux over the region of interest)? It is 744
